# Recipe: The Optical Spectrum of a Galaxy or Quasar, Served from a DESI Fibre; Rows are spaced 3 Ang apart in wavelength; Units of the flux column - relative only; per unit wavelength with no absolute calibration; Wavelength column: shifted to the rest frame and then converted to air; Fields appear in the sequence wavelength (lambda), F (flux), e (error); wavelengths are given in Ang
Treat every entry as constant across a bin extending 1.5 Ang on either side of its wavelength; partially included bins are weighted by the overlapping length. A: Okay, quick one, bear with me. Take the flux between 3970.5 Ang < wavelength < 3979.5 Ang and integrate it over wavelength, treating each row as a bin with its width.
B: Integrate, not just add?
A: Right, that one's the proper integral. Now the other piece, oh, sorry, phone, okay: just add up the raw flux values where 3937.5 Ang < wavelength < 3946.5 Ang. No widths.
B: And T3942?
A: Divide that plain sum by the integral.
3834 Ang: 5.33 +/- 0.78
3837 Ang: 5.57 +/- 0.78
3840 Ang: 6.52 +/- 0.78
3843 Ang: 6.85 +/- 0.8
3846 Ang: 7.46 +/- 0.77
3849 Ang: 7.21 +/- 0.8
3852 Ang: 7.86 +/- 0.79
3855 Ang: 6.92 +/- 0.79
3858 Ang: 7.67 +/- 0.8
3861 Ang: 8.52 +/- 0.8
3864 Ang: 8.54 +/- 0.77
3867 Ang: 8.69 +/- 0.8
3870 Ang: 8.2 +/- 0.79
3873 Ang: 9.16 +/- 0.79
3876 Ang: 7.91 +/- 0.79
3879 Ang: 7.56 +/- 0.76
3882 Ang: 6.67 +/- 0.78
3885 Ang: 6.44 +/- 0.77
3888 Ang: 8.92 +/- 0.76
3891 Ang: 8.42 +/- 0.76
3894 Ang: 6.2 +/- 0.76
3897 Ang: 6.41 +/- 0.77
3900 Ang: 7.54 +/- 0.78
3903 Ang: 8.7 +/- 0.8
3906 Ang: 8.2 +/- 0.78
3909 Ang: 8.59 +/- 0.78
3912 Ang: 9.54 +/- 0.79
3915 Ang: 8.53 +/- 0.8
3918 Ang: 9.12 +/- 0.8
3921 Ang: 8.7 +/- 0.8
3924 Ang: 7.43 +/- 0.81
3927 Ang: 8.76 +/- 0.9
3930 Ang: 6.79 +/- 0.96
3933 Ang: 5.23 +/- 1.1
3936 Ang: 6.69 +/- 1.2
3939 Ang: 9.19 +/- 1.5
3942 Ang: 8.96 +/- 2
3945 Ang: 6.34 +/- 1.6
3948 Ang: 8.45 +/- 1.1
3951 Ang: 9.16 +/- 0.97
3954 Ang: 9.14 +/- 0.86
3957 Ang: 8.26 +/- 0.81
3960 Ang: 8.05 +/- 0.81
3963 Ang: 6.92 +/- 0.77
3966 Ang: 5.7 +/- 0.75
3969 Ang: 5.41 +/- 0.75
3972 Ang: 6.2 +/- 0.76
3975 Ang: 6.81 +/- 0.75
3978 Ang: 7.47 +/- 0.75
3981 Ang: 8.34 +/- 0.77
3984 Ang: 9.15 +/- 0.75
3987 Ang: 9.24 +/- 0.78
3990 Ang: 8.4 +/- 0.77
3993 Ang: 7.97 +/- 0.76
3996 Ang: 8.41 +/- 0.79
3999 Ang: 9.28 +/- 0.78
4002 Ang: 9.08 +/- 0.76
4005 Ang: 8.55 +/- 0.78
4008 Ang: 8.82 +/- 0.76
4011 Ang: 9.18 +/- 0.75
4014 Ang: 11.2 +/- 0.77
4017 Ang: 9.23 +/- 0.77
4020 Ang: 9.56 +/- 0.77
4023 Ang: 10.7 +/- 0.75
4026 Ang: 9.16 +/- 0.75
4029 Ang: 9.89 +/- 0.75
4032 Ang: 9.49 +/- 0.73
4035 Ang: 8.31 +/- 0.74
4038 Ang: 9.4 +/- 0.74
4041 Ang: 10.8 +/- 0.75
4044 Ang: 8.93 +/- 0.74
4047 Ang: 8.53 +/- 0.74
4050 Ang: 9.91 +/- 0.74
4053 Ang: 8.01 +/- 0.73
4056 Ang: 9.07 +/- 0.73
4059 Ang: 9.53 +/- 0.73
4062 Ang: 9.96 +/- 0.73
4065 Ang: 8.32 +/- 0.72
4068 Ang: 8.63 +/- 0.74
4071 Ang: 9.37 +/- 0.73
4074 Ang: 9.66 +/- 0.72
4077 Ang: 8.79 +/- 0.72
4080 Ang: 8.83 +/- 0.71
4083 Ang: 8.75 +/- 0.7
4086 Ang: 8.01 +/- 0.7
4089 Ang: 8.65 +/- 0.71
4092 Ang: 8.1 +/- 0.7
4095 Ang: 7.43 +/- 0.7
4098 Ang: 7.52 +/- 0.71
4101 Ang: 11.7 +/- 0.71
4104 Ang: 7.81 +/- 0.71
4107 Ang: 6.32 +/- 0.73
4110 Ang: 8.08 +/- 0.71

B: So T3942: 0.399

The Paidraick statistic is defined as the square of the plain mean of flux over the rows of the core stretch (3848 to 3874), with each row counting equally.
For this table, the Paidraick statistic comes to 65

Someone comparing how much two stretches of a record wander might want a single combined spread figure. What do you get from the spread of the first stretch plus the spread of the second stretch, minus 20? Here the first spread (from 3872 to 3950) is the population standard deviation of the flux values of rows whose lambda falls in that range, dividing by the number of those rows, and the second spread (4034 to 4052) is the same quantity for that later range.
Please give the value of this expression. -18.0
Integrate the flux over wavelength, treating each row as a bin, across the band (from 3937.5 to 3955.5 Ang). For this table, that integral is 154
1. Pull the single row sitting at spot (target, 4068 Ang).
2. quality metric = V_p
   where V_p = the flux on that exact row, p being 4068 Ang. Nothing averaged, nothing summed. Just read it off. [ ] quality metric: 8.63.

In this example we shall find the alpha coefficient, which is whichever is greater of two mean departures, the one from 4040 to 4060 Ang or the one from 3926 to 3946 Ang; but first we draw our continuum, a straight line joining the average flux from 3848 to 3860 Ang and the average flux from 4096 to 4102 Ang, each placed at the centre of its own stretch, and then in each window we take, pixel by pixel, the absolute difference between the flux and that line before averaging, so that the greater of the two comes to 1.43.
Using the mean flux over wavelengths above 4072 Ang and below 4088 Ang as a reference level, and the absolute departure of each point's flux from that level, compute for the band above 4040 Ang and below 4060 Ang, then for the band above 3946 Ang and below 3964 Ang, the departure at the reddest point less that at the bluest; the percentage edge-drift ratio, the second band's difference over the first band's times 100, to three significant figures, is -120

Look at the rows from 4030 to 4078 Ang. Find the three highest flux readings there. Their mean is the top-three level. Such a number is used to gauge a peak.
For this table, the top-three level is 10.2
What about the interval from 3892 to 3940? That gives 9.3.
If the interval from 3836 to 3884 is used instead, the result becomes 8.8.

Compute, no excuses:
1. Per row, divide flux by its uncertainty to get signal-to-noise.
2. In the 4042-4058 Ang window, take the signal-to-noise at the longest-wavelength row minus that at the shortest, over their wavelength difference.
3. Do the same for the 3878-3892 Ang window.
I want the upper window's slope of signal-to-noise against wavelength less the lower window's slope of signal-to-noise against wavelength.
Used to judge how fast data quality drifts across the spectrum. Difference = -0.06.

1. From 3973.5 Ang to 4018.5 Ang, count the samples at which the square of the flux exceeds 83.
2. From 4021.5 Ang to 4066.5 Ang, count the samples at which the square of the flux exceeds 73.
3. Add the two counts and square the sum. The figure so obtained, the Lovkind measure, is 289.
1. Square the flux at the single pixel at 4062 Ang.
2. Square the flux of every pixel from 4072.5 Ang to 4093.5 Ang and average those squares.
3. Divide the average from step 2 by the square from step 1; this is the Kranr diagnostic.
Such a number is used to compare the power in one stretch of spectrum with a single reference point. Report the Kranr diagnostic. 0.76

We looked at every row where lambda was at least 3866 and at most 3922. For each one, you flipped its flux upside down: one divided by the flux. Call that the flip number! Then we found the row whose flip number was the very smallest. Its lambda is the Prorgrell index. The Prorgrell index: 3912 Ang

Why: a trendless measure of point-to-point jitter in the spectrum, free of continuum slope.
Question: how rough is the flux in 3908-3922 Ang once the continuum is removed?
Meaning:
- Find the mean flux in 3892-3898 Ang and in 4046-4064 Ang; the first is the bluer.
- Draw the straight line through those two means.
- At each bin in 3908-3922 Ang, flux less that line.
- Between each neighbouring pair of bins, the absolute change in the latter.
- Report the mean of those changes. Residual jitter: 0.7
